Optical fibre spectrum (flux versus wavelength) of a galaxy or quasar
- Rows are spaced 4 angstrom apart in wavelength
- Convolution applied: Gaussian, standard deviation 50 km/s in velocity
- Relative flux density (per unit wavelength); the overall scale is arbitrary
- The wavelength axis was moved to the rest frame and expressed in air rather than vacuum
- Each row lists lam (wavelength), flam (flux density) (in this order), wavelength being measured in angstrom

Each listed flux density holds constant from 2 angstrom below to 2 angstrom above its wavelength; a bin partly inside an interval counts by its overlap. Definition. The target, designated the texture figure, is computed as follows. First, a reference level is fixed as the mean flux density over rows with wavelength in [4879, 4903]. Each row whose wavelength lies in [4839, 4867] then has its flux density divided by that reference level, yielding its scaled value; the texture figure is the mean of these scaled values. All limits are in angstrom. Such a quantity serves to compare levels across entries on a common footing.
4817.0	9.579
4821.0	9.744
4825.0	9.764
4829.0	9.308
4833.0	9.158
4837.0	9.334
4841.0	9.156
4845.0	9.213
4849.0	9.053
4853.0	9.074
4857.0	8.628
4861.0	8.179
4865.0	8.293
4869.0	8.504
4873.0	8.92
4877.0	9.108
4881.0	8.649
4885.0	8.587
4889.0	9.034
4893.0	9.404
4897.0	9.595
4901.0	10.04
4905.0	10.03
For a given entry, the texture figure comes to 0.95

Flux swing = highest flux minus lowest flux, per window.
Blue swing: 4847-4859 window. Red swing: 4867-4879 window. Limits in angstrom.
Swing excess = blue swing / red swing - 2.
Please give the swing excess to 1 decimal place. -1.3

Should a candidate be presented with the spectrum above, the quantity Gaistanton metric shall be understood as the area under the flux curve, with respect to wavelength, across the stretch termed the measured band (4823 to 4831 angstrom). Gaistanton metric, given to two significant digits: 76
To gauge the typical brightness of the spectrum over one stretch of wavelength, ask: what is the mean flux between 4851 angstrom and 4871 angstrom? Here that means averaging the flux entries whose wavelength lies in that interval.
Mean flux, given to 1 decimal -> 8.5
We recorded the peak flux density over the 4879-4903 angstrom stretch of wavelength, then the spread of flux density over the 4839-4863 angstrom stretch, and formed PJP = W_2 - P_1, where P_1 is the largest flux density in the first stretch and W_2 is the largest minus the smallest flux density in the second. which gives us -9.01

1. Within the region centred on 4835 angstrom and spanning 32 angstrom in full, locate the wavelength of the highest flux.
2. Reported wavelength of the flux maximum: 4825.0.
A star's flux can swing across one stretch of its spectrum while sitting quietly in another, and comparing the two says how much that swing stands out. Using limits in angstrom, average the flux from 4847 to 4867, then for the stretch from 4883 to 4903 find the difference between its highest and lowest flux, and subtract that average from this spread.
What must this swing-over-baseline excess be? -7.19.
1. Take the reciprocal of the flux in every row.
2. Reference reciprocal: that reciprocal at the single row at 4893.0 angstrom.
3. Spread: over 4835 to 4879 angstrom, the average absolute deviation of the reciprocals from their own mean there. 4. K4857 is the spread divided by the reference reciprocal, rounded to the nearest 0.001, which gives 0.041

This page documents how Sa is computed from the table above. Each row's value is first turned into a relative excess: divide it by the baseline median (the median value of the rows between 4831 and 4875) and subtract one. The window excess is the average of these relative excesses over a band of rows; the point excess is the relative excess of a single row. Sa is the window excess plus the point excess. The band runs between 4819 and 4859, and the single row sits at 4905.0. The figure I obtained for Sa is 0.129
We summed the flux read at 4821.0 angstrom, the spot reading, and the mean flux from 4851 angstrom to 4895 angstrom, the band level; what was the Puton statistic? 18.5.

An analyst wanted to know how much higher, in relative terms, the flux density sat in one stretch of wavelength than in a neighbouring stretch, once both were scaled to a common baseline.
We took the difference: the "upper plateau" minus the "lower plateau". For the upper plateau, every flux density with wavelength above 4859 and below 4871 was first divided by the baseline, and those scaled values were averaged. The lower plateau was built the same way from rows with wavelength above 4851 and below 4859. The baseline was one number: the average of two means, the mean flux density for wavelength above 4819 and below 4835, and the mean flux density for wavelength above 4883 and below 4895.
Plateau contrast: -0.057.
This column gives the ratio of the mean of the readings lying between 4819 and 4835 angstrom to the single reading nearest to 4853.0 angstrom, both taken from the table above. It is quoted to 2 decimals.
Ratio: 1.05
